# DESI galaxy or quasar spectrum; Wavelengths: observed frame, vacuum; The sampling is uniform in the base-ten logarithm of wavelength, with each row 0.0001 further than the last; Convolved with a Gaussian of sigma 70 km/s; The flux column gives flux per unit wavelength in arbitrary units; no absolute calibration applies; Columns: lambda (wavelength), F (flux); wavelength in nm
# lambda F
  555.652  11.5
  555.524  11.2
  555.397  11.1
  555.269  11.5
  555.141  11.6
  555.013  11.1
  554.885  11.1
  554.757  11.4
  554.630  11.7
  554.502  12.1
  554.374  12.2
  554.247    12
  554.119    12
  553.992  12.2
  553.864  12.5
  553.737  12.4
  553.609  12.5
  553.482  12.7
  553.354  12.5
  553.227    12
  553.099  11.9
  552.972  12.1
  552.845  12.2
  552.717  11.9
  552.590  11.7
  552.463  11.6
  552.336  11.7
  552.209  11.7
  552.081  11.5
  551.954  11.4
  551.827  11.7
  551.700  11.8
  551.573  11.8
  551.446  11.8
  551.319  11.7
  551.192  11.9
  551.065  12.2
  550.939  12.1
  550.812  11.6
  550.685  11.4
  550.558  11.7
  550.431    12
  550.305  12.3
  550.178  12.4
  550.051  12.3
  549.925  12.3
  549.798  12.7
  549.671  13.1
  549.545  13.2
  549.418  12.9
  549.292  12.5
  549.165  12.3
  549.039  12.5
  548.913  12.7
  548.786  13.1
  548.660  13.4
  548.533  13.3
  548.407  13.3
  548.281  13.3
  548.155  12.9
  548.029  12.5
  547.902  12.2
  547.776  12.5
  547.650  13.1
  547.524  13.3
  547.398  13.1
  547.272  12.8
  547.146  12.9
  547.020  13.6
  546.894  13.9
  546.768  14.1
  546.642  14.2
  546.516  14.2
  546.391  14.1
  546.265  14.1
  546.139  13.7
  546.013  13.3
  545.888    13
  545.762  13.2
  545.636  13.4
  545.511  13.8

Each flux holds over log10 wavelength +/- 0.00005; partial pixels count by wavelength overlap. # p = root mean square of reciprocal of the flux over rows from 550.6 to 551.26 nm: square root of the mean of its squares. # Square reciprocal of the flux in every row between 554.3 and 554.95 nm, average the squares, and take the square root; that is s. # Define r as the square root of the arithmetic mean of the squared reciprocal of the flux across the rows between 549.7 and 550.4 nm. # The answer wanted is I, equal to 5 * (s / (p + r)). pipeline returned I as 2.59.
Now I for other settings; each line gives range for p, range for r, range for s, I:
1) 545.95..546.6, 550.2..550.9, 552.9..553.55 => 2.61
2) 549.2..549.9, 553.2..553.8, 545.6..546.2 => 2.37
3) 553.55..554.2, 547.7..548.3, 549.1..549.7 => 2.44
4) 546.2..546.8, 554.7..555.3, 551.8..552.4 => 2.71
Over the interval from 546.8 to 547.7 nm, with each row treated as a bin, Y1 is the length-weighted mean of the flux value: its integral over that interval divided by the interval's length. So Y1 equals 13.3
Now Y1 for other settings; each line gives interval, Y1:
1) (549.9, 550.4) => 12.3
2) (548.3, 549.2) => 13.0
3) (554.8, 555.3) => 11.3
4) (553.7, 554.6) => 12.2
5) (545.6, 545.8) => 13.3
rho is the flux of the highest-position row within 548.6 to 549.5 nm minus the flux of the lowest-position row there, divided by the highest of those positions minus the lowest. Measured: -0.7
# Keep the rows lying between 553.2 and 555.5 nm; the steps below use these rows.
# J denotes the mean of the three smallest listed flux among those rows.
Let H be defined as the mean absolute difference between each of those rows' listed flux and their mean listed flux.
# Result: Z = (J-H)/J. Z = 0.960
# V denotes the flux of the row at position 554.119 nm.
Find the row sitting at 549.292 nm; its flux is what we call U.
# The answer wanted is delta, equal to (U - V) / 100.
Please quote 0.005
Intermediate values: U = 12.5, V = 12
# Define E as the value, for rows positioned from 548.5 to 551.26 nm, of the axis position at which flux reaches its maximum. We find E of 548.660 nm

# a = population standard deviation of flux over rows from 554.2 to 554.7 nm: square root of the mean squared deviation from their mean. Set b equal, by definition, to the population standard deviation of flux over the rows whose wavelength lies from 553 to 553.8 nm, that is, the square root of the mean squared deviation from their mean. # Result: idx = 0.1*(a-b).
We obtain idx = -0.010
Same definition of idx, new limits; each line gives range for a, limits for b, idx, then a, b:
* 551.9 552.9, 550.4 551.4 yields -0.002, 0.23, 0.254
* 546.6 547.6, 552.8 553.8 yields 0.025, 0.51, 0.262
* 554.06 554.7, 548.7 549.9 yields -0.013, 0.17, 0.297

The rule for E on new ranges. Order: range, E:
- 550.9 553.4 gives 553.354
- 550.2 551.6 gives 550.305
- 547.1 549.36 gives 548.660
